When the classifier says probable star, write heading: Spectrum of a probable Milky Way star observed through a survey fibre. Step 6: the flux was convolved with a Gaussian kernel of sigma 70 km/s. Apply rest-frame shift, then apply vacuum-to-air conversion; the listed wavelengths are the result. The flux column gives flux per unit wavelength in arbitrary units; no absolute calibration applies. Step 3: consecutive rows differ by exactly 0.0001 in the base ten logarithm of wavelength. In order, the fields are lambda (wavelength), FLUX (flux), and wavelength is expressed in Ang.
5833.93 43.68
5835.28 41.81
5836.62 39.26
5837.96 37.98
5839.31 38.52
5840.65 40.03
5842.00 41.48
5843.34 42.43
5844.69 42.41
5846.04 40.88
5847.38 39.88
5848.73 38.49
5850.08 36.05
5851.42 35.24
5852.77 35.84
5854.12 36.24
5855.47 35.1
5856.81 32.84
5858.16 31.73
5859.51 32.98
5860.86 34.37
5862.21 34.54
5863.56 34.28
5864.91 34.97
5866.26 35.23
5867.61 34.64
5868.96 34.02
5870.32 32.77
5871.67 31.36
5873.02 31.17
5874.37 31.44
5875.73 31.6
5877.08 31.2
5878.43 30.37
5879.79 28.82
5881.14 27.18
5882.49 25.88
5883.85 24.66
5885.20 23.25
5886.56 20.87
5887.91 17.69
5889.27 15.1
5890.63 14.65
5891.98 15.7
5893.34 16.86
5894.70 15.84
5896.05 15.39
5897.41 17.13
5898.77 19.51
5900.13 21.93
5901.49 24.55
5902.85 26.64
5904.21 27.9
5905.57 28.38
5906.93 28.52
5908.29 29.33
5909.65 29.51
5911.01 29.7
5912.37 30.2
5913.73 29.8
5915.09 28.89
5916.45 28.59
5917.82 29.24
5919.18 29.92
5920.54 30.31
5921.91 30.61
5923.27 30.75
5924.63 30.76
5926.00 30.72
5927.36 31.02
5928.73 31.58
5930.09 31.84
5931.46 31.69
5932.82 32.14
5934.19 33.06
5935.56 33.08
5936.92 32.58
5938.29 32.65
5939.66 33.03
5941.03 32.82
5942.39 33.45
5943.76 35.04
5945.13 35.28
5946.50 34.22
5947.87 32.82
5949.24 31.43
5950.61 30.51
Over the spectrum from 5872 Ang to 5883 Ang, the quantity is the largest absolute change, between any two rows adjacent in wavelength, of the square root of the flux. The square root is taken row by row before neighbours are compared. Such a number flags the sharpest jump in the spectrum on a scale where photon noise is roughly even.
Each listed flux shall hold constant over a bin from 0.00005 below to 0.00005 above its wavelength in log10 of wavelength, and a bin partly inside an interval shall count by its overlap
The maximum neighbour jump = 0.15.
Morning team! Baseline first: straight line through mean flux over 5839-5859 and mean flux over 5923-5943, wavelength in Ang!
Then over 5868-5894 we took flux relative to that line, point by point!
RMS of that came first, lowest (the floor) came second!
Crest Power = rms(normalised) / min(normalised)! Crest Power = 1.75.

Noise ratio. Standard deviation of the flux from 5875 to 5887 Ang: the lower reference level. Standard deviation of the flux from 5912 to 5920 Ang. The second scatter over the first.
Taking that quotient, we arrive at 0.2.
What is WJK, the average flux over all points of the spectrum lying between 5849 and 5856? 36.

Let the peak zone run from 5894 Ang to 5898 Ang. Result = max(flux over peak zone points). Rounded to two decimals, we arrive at 17.13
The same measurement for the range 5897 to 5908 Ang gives 28.52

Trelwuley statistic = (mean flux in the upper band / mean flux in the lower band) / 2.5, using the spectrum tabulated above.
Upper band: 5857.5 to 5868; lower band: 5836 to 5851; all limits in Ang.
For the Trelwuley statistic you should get 0.343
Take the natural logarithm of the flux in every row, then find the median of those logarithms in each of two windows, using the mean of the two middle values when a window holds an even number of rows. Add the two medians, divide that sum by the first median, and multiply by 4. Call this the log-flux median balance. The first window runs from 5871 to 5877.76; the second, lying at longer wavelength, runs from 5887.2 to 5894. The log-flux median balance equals 7.20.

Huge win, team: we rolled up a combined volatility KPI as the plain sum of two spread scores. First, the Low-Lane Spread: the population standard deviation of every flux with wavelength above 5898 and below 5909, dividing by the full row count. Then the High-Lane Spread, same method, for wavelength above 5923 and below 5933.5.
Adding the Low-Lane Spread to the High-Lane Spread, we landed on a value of 3.8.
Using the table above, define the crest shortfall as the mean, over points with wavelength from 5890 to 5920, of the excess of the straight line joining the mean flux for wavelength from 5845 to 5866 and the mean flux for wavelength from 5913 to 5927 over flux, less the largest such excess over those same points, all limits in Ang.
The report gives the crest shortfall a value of -11.1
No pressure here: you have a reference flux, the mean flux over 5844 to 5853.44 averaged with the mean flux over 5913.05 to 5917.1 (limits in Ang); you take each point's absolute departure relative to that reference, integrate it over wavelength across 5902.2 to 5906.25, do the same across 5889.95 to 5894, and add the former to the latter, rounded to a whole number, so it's 98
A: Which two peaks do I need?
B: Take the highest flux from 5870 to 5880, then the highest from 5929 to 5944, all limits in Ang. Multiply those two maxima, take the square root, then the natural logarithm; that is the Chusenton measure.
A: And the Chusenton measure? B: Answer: 3.52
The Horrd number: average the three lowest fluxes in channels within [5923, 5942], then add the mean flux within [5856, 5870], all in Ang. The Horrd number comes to 65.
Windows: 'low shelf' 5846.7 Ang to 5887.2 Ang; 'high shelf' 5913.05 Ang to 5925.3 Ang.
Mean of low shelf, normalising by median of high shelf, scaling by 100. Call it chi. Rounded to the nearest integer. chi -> 108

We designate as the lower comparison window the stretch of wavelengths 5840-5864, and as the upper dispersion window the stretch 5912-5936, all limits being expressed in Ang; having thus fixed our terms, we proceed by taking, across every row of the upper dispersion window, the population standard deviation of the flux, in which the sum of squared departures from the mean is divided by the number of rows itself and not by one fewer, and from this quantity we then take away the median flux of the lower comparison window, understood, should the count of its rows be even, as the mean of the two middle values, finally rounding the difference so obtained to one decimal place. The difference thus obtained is -34.7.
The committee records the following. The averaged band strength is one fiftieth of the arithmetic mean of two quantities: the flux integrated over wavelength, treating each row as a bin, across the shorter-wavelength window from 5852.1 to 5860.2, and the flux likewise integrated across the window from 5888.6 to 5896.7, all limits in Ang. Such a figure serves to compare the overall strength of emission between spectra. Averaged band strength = 4.03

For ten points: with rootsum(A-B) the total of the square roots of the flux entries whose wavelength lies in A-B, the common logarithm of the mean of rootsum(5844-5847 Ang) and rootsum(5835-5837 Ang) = 1.11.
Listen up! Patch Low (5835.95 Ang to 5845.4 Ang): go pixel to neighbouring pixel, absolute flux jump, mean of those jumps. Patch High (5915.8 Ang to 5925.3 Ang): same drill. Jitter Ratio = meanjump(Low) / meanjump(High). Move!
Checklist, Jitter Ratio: 2.6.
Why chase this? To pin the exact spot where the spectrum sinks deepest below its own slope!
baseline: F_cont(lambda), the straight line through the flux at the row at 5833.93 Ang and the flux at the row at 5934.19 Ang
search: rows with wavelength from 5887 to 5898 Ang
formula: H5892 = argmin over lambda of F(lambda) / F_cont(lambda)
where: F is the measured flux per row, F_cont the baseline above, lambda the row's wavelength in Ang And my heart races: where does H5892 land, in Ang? 5890.63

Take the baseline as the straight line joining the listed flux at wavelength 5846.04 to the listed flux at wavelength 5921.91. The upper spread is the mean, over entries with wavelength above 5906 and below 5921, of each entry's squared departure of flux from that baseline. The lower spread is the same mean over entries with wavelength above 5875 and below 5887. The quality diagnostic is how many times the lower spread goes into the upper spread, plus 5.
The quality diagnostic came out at 5.1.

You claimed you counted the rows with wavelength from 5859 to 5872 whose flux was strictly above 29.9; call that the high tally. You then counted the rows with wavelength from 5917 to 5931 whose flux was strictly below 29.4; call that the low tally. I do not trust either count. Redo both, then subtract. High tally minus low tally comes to 9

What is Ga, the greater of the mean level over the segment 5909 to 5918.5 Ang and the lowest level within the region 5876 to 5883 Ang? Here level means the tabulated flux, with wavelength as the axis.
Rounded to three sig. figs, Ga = 29.4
